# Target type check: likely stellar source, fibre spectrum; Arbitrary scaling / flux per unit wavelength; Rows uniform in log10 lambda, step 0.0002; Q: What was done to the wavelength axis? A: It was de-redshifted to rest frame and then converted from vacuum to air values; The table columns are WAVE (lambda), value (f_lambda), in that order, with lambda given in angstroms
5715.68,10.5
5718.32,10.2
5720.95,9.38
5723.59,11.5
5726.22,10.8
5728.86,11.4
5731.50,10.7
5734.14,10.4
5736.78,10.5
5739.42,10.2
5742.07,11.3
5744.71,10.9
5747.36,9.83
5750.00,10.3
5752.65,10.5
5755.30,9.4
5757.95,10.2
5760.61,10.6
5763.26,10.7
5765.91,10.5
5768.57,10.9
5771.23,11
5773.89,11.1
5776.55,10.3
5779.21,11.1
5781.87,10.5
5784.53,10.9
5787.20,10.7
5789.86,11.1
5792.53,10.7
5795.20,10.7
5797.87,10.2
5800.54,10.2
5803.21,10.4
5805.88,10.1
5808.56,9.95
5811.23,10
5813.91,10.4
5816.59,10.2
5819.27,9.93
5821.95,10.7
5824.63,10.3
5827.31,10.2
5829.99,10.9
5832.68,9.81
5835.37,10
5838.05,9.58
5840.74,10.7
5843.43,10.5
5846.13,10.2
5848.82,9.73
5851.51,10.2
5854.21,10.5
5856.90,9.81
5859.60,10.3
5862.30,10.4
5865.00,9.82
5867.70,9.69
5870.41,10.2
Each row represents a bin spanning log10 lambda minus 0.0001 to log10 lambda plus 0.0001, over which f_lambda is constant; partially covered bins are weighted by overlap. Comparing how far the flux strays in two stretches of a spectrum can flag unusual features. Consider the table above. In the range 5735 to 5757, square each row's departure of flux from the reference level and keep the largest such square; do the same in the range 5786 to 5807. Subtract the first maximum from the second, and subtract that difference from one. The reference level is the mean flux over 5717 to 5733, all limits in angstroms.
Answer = 2.3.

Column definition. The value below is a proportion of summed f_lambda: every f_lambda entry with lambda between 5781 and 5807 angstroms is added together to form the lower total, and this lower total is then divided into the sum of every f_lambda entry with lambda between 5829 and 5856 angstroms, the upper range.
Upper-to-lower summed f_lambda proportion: 0.968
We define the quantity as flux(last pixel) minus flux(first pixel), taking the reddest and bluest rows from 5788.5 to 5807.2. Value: -1.0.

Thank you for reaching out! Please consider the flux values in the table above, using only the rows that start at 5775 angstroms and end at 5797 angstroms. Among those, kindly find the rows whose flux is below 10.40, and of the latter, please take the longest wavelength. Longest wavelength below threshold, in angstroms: 5776.55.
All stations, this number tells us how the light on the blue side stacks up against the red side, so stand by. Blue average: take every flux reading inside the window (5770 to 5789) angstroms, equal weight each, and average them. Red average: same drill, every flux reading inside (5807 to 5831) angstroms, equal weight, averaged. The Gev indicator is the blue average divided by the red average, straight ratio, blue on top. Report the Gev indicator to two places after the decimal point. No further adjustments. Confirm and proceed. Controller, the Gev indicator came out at 1.05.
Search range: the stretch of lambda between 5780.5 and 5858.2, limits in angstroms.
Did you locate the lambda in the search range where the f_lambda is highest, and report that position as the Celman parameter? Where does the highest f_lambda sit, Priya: 5789.86 angstroms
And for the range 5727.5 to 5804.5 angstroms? 5728.86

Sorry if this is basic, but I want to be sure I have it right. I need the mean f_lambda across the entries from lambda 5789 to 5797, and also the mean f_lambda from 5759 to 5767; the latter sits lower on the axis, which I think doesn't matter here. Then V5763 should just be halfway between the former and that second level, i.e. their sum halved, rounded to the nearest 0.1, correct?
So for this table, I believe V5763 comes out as 10.7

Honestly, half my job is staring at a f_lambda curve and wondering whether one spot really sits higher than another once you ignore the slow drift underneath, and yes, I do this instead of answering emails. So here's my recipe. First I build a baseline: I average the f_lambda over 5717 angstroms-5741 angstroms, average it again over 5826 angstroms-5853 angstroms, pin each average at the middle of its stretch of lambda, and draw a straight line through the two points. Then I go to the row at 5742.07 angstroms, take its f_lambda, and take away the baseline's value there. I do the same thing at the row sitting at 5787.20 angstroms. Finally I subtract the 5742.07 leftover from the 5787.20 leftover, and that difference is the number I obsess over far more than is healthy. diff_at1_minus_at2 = -0.4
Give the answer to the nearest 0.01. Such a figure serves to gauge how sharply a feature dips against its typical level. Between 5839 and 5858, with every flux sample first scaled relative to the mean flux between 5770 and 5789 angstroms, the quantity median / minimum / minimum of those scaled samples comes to 1.16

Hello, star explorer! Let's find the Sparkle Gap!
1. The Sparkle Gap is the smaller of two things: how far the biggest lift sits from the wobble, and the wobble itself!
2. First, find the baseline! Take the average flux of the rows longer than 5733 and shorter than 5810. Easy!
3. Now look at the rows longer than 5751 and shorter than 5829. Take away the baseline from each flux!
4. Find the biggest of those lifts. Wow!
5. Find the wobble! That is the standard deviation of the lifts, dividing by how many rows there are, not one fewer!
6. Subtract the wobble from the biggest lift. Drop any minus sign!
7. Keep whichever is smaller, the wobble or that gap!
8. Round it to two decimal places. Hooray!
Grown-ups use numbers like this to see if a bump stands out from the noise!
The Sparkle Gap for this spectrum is 0.18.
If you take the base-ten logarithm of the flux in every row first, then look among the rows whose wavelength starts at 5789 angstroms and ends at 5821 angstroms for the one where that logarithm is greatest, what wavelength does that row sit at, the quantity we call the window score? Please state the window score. 5789.86 angstroms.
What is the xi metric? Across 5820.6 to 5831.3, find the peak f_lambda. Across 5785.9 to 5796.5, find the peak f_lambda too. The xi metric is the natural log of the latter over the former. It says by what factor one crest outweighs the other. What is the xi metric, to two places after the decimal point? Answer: 0.02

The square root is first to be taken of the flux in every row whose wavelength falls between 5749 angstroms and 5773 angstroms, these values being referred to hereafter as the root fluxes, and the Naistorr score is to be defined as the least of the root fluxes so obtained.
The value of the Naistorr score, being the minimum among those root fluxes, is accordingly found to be 3.07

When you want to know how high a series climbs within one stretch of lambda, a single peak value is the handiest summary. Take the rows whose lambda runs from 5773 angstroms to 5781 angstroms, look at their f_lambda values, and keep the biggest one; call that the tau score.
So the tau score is 11.1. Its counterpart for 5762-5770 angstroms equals 10.9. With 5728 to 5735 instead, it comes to 11.4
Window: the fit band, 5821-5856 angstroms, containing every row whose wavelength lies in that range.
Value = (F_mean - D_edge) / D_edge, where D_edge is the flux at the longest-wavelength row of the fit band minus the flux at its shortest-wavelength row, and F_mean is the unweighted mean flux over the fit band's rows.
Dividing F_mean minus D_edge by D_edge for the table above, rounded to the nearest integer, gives -52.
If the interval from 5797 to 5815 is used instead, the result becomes 50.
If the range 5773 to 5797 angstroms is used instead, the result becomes -28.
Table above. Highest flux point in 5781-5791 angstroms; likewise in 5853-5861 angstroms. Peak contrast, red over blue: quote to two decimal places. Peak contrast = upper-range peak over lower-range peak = 0.95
